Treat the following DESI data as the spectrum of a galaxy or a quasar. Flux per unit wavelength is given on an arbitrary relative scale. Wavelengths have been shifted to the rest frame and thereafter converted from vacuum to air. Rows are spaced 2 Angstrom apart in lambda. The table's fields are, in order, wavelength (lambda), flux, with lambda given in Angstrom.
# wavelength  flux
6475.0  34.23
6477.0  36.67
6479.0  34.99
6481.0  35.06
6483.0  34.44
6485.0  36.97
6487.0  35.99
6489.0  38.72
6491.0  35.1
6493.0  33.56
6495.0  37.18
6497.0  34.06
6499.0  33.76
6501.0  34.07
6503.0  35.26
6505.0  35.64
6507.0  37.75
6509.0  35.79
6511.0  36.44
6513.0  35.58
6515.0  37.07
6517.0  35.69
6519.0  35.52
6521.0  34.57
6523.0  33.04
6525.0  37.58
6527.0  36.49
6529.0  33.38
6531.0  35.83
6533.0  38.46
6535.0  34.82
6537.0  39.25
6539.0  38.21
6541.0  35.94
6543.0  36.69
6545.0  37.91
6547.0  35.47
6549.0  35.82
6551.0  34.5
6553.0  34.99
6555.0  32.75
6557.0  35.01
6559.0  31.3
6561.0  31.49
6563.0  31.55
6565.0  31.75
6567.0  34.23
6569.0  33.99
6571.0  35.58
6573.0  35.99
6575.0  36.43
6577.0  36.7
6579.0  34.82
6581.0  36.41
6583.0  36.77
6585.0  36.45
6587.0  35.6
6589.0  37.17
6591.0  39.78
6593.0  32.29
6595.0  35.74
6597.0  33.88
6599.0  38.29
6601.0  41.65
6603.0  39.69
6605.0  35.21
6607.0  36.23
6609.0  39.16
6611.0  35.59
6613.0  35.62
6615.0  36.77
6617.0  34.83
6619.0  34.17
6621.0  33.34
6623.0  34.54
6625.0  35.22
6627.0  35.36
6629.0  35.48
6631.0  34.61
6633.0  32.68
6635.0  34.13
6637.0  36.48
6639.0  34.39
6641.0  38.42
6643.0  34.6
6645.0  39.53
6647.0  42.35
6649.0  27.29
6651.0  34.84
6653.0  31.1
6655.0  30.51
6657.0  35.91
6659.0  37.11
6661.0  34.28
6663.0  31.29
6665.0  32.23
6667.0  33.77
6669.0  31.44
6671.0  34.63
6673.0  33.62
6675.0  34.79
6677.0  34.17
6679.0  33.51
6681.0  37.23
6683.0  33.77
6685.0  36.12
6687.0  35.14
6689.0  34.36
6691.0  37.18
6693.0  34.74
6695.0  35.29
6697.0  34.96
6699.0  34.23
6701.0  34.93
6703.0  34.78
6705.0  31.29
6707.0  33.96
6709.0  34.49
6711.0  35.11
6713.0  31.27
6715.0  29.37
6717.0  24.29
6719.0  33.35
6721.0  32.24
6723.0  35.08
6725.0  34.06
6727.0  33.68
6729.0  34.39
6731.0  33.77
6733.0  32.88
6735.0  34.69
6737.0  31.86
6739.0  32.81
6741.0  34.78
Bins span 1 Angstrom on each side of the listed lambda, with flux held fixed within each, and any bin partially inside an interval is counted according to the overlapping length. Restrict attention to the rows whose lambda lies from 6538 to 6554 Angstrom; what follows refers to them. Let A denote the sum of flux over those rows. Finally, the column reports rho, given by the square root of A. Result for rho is 17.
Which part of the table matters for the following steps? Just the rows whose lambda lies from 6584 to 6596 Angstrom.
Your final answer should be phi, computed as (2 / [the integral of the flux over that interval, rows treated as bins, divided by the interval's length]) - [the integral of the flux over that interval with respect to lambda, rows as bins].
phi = -434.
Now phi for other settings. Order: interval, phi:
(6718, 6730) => -406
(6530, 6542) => -445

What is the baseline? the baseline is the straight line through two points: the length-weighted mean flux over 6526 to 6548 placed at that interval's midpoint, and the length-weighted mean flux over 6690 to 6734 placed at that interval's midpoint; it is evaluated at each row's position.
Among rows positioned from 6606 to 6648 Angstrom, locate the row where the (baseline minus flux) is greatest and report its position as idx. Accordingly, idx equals 6633.0 Angstrom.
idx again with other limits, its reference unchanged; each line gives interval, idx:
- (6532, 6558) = 6555.0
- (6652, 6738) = 6717.0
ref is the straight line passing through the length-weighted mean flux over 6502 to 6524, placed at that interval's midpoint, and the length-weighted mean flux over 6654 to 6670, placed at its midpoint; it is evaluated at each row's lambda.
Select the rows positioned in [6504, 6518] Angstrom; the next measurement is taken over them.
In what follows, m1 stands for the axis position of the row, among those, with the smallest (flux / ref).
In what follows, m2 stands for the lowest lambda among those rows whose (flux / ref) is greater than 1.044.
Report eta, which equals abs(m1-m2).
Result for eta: 2 Angstrom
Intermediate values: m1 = 6505.0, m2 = 6507.0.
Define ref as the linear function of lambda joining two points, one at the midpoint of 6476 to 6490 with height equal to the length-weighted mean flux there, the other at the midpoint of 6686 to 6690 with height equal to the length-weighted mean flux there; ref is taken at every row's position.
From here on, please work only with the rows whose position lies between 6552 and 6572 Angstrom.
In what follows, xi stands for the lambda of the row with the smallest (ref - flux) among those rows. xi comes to 6571.0 Angstrom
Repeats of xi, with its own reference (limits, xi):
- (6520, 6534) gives 6533.0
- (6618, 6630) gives 6629.0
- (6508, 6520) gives 6515.0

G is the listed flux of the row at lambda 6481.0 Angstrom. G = 35.06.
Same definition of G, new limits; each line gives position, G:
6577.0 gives 36.7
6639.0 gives 34.39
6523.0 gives 33.04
